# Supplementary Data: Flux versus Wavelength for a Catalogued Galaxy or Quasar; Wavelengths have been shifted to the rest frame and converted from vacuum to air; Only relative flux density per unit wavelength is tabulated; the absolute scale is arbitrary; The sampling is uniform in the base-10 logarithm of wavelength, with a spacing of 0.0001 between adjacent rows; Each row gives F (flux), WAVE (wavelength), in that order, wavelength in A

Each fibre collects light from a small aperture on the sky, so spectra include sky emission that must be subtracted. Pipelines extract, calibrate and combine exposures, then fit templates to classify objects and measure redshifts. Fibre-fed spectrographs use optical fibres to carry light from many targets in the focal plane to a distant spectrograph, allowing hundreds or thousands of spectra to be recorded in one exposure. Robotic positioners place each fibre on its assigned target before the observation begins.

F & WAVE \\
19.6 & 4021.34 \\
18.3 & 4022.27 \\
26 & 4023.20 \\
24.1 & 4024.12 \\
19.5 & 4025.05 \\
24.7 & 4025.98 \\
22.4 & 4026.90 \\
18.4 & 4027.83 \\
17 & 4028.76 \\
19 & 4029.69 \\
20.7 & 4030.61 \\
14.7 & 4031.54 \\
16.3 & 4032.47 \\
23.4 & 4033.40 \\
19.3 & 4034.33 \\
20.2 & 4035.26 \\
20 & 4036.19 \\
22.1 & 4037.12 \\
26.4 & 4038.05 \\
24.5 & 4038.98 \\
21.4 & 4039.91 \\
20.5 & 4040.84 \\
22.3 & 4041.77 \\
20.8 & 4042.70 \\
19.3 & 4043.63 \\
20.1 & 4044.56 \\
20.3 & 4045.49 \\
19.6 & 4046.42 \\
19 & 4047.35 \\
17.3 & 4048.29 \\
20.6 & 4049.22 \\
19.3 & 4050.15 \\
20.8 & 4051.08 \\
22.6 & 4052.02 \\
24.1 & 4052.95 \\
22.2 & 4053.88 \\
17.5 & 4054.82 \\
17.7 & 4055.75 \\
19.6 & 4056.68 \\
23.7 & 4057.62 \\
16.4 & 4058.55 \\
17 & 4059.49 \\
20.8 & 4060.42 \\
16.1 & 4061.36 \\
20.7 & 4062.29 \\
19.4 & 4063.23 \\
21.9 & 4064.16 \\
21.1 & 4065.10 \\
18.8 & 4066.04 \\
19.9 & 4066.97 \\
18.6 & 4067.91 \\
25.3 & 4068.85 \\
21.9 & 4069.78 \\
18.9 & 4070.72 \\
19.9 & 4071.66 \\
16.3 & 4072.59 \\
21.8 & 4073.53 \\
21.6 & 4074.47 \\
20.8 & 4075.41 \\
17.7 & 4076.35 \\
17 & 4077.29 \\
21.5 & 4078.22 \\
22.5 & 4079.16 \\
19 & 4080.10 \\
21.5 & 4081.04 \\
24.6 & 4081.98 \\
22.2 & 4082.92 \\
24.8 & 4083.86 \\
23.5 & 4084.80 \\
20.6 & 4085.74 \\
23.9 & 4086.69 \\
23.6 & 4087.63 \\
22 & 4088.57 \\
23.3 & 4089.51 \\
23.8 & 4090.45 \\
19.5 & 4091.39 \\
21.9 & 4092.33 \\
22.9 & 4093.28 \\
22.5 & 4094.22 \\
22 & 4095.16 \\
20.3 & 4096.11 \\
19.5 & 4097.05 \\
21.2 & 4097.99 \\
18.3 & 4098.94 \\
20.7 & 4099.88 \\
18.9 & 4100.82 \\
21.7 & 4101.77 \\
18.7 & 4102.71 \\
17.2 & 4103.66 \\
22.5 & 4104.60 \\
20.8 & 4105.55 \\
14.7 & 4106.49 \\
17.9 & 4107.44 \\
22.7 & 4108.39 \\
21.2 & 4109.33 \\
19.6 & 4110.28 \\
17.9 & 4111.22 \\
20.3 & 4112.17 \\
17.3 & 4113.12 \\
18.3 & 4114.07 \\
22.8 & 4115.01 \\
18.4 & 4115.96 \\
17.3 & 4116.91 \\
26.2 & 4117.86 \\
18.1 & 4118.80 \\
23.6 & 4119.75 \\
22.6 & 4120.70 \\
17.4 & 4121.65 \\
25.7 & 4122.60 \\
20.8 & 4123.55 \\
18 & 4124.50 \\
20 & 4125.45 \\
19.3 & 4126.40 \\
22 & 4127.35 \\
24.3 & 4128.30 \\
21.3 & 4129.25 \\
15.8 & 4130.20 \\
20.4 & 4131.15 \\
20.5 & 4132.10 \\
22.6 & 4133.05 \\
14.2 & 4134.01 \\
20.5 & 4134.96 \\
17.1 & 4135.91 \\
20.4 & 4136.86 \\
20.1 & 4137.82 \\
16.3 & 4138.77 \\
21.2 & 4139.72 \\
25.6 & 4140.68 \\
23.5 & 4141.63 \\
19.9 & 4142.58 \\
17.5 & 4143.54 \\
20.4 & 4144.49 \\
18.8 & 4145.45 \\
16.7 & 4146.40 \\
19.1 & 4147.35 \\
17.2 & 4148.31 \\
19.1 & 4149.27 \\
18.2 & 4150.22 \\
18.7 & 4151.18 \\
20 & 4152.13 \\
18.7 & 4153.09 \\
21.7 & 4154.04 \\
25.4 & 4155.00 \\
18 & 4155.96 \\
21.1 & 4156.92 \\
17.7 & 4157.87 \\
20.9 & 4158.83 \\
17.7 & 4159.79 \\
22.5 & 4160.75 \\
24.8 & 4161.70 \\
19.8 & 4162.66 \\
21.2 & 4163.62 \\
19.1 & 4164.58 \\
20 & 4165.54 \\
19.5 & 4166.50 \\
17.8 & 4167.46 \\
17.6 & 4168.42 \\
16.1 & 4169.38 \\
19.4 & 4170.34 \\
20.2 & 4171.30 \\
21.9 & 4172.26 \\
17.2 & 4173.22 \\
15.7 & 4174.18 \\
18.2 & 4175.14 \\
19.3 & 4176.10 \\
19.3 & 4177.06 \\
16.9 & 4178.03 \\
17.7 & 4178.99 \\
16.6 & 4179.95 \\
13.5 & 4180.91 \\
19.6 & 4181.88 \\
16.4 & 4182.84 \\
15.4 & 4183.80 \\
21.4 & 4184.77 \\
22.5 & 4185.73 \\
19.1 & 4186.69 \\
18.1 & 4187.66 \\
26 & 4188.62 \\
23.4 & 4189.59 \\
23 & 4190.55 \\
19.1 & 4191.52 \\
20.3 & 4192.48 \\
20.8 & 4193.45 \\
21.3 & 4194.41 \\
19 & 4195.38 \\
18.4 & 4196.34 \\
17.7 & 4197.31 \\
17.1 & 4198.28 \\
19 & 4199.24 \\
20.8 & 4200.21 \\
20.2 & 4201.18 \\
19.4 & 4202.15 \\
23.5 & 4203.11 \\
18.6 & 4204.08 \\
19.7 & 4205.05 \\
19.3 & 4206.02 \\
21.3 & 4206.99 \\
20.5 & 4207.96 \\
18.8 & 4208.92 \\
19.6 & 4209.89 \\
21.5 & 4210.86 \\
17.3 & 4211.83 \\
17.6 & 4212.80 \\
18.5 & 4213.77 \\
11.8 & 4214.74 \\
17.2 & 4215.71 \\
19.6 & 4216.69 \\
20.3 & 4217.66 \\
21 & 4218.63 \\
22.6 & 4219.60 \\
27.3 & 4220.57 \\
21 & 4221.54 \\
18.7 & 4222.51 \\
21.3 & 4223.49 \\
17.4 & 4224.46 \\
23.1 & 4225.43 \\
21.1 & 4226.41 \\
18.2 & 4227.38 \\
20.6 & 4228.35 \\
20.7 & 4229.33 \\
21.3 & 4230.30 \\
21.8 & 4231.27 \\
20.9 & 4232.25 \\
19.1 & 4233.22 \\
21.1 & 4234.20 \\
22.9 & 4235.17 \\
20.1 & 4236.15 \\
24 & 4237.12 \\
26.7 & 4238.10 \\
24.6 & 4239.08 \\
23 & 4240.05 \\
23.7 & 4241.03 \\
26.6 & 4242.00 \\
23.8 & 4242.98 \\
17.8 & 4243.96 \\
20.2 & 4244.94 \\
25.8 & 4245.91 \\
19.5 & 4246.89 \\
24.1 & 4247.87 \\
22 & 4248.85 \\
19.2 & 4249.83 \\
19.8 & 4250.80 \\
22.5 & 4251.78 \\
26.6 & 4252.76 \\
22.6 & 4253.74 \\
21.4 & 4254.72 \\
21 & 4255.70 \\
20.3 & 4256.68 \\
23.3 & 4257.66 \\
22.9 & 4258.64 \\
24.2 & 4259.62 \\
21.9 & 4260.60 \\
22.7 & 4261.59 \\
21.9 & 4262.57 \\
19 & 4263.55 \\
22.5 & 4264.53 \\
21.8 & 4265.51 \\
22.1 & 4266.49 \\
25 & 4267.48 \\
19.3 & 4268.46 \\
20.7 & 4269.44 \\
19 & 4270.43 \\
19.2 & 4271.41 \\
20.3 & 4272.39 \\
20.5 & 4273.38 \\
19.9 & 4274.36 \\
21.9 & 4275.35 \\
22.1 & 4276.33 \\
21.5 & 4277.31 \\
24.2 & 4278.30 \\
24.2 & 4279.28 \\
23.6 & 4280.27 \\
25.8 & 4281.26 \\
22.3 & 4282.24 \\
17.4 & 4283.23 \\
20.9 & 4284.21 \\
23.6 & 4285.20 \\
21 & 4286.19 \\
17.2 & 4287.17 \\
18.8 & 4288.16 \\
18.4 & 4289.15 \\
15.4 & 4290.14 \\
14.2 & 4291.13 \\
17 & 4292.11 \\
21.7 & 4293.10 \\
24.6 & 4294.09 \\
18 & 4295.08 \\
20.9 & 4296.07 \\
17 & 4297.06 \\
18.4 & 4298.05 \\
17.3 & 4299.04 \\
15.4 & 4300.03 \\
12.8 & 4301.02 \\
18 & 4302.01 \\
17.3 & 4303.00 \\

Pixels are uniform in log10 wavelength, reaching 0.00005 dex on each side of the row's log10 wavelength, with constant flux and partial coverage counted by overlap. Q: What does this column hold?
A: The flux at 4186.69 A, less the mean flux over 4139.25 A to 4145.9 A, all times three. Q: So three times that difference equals -6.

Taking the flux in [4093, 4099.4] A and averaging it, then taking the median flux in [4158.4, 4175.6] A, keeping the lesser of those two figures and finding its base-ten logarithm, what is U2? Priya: 1.29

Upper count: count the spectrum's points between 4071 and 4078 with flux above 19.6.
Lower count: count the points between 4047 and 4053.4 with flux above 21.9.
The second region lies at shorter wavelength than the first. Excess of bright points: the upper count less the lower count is 2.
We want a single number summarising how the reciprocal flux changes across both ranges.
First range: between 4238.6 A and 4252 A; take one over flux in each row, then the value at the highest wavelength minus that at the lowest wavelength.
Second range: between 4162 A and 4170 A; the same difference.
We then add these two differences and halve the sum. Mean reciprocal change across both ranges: 0.0077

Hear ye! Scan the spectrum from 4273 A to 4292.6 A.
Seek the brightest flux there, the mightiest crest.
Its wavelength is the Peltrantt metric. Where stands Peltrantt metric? 4281.26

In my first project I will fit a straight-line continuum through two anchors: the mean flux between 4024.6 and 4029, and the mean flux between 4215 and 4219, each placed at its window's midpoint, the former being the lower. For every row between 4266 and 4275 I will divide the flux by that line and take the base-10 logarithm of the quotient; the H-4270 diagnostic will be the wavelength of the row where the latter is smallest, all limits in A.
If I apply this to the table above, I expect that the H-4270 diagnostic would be 4270.43 A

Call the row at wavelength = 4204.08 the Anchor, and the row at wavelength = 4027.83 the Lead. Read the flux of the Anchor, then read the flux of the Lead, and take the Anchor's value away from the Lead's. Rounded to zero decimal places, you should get 0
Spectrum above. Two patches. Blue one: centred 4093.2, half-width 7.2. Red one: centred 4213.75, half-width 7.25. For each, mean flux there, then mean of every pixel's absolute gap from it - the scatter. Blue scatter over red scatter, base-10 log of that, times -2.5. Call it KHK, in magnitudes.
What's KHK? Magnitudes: 0.5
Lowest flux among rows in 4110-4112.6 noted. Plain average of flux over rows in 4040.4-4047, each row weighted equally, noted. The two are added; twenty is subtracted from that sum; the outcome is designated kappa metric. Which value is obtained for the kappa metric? 18.3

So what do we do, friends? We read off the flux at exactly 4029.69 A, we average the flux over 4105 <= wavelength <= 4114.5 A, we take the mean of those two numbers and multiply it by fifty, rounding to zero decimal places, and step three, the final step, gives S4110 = 952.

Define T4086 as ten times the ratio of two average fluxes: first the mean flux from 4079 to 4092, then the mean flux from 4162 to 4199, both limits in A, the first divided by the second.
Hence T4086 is 11.8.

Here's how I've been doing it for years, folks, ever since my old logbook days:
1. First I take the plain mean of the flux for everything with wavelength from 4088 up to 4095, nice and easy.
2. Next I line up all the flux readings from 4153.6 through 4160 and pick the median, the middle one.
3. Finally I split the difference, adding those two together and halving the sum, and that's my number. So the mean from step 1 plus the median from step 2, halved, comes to 21.6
